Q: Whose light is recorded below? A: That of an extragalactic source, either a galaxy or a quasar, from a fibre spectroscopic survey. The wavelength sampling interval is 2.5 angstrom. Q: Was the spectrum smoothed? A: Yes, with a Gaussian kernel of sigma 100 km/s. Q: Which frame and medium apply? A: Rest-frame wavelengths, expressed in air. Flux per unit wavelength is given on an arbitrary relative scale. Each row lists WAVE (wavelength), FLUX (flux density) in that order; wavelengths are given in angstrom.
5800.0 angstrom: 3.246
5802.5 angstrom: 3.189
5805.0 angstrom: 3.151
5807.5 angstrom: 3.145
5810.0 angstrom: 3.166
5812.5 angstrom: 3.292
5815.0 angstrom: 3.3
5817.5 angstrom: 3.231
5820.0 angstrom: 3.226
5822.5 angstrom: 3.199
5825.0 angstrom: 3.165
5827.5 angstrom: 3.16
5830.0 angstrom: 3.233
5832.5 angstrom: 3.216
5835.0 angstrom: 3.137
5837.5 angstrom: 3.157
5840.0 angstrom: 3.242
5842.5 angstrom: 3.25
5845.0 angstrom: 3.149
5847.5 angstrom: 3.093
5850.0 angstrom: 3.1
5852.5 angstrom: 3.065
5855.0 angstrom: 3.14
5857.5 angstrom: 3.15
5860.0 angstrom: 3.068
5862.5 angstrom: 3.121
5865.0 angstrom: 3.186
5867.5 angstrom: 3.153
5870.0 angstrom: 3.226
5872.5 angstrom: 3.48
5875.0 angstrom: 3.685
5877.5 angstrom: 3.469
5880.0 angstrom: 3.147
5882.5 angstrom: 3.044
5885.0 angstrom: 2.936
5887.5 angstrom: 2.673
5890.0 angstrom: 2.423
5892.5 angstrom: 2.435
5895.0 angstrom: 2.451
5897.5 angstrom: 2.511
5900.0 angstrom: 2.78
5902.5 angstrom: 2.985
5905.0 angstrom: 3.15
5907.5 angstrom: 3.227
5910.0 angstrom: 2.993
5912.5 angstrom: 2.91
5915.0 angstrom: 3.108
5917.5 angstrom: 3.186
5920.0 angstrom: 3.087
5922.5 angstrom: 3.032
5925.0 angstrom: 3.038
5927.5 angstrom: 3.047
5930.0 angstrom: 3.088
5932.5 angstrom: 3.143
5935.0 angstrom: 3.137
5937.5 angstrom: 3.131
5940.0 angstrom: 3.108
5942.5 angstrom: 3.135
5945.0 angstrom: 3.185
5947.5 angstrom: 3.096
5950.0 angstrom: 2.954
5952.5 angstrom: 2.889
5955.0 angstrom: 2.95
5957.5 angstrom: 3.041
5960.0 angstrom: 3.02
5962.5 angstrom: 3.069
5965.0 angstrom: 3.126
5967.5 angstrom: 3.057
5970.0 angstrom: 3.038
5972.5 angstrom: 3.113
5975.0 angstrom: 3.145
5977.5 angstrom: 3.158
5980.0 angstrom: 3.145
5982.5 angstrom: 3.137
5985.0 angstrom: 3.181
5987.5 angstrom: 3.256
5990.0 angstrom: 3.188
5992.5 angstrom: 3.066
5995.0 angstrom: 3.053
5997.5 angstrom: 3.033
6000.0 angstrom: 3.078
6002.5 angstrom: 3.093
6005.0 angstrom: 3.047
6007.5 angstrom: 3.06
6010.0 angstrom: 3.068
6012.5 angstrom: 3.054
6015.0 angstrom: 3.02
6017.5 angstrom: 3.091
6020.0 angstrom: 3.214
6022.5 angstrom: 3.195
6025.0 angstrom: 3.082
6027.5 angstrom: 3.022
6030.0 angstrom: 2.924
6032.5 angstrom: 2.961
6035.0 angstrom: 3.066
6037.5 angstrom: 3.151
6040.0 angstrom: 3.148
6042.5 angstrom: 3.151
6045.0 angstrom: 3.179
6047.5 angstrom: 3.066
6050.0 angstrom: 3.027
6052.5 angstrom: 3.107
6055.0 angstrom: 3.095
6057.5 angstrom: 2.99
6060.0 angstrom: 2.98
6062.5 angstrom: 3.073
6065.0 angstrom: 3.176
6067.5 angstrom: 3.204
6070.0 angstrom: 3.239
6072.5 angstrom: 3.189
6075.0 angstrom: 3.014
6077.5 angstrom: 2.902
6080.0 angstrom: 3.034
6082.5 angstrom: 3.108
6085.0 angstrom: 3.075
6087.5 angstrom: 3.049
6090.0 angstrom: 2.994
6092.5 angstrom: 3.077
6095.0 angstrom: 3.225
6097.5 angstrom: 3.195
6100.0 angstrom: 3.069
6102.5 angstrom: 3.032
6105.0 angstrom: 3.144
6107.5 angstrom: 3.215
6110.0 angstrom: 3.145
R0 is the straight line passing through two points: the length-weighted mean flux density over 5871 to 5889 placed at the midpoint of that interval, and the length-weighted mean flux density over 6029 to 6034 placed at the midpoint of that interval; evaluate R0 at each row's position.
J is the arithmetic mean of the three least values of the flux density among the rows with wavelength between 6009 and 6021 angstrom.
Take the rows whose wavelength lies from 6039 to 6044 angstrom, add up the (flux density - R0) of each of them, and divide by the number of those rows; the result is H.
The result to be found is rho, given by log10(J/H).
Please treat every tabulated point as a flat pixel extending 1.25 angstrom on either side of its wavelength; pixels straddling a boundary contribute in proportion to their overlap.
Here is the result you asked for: 1.2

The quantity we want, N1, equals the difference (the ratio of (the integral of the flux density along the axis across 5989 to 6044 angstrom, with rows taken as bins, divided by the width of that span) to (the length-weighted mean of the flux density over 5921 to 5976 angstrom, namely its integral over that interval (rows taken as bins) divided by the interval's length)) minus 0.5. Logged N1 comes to 0.50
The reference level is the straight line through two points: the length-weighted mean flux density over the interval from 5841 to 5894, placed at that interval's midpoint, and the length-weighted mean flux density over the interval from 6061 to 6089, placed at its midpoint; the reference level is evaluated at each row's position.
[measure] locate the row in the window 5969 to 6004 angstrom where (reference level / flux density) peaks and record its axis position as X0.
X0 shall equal 5997.5 angstrom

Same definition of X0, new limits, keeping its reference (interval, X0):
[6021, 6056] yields 6030.0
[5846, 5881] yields 5852.5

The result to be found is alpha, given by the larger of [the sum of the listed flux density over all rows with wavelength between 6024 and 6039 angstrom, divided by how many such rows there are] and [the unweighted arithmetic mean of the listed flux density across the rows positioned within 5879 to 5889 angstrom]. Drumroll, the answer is 3.03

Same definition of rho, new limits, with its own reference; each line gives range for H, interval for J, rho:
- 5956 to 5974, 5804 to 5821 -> 2.5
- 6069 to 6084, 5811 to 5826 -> 1.2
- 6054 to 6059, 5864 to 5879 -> 1.4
